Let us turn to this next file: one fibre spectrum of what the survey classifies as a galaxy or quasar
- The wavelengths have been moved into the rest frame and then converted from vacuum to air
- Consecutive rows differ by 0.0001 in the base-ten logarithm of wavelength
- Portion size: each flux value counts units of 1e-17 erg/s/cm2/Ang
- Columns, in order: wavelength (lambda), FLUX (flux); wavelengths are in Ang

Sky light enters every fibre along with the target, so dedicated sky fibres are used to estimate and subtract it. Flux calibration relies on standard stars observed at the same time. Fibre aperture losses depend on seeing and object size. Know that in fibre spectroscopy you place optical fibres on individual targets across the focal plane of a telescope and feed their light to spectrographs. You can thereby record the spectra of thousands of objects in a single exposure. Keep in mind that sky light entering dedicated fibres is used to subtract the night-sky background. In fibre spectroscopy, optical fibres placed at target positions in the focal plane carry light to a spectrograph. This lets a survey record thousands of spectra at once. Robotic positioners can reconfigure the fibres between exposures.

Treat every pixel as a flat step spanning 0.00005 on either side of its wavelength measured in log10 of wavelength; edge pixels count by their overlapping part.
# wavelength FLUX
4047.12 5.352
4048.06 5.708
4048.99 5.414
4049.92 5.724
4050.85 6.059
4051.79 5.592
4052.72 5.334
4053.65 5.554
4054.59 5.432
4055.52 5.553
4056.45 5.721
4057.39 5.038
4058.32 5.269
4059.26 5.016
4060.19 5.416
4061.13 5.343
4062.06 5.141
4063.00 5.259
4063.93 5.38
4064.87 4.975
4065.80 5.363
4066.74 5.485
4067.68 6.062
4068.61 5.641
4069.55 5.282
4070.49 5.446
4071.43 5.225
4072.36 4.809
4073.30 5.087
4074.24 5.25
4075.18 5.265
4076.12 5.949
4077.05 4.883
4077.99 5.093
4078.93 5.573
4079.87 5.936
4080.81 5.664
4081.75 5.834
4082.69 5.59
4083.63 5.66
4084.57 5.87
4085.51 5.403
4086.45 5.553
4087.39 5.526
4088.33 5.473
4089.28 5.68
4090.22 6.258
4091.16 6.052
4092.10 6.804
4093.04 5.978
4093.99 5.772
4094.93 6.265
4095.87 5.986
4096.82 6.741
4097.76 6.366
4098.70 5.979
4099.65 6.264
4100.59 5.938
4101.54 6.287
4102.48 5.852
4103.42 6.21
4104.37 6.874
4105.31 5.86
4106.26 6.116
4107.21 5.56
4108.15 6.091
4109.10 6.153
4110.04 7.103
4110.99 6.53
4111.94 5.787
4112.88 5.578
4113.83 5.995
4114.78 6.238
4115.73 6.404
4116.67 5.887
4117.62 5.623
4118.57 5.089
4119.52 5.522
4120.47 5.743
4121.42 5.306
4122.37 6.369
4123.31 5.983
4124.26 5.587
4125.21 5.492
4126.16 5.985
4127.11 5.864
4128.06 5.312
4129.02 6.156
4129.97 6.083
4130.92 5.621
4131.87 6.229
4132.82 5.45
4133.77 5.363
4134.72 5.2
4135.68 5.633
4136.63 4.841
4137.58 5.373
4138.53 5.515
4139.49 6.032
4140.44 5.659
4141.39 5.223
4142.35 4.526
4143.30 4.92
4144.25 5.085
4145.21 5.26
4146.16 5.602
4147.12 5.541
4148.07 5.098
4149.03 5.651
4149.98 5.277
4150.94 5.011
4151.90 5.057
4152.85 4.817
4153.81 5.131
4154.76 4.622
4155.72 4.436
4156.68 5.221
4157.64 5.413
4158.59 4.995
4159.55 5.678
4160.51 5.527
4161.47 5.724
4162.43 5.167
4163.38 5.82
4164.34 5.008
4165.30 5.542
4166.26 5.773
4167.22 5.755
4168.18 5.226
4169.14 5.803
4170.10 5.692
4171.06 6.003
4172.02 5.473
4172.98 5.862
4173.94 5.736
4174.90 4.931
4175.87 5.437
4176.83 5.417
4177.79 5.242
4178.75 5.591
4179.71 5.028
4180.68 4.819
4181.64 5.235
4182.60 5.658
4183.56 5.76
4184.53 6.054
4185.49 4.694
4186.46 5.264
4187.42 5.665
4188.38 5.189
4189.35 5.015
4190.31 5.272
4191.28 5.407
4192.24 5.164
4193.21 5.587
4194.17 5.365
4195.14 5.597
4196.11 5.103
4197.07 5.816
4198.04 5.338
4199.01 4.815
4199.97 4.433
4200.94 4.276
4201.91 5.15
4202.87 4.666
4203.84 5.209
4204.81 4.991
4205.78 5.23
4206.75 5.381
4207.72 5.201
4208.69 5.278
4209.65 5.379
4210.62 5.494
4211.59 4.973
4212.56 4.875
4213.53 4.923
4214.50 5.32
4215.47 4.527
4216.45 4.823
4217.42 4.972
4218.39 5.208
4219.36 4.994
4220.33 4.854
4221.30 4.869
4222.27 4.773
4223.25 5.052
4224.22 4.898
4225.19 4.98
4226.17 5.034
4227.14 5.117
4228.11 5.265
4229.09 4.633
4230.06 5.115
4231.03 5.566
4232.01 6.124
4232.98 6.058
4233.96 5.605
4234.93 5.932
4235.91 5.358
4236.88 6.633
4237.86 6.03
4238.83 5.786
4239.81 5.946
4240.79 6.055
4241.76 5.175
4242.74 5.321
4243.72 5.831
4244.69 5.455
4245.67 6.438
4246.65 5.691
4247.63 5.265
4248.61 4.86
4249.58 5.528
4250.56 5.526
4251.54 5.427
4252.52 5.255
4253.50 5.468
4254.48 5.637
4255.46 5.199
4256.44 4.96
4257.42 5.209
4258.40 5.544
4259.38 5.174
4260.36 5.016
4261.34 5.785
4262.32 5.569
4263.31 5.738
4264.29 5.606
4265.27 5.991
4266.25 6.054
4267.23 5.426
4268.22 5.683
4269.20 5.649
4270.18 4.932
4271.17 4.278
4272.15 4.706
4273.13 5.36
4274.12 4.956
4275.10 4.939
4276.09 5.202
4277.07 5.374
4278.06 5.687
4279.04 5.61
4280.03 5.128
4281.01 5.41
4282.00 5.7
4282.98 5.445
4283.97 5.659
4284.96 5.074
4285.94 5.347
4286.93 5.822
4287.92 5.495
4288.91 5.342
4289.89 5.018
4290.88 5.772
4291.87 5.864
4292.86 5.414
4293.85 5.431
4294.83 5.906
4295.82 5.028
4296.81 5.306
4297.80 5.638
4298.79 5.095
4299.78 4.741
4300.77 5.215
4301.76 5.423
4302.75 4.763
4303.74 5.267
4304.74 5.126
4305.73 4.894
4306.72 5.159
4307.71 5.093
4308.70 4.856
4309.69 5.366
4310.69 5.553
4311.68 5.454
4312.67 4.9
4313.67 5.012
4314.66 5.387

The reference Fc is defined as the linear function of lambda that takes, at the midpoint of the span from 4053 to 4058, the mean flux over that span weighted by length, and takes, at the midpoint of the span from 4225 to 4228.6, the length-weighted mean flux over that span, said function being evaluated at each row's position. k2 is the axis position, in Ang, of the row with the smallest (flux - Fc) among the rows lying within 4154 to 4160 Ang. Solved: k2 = 4155.72 Ang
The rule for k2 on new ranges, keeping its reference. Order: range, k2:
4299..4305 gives 4299.78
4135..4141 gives 4136.63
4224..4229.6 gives 4229.09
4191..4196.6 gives 4196.11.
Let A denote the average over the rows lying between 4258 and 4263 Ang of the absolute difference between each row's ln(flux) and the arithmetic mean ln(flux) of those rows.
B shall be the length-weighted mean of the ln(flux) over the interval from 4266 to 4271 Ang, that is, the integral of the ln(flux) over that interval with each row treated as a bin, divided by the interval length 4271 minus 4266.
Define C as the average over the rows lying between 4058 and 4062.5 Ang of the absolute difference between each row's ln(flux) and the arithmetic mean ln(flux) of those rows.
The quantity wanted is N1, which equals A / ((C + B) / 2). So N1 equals 0.0562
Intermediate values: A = 0.048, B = 1.69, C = 0.024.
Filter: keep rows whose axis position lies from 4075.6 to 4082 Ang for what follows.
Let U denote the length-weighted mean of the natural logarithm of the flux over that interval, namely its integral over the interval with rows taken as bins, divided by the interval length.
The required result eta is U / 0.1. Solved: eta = 17.1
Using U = 1.712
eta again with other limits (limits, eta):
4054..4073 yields 16.7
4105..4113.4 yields 18.0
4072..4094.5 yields 17.2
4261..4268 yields 17.4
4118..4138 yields 17.3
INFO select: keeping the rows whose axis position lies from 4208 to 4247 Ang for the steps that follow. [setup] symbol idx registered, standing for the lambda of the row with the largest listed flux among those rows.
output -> 4236.88 Ang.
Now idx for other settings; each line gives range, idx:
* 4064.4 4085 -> 4067.68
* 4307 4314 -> 4310.69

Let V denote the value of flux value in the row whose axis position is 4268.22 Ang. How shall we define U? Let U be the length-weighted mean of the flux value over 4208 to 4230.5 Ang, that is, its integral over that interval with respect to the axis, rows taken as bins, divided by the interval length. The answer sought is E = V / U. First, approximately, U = 5.0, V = 5.683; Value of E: 1.13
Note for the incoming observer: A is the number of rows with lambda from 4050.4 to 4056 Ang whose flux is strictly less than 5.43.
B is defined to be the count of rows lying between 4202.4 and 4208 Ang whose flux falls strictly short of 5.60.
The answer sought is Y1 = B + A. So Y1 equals 7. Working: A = 1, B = 6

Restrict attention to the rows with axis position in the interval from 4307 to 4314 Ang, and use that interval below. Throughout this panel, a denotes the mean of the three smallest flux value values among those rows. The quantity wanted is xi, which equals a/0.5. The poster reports 9.8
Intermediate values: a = 4.9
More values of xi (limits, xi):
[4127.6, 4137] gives 10.2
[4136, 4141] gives 10.5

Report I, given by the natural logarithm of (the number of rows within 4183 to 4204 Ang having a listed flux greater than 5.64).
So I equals 1.39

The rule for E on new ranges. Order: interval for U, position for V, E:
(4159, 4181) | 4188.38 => 0.95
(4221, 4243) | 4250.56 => 1.01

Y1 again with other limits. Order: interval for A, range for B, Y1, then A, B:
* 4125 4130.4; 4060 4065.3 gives 7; 1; 6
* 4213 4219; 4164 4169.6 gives 9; 6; 3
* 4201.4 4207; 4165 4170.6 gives 8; 6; 2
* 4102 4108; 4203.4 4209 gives 6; 0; 6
